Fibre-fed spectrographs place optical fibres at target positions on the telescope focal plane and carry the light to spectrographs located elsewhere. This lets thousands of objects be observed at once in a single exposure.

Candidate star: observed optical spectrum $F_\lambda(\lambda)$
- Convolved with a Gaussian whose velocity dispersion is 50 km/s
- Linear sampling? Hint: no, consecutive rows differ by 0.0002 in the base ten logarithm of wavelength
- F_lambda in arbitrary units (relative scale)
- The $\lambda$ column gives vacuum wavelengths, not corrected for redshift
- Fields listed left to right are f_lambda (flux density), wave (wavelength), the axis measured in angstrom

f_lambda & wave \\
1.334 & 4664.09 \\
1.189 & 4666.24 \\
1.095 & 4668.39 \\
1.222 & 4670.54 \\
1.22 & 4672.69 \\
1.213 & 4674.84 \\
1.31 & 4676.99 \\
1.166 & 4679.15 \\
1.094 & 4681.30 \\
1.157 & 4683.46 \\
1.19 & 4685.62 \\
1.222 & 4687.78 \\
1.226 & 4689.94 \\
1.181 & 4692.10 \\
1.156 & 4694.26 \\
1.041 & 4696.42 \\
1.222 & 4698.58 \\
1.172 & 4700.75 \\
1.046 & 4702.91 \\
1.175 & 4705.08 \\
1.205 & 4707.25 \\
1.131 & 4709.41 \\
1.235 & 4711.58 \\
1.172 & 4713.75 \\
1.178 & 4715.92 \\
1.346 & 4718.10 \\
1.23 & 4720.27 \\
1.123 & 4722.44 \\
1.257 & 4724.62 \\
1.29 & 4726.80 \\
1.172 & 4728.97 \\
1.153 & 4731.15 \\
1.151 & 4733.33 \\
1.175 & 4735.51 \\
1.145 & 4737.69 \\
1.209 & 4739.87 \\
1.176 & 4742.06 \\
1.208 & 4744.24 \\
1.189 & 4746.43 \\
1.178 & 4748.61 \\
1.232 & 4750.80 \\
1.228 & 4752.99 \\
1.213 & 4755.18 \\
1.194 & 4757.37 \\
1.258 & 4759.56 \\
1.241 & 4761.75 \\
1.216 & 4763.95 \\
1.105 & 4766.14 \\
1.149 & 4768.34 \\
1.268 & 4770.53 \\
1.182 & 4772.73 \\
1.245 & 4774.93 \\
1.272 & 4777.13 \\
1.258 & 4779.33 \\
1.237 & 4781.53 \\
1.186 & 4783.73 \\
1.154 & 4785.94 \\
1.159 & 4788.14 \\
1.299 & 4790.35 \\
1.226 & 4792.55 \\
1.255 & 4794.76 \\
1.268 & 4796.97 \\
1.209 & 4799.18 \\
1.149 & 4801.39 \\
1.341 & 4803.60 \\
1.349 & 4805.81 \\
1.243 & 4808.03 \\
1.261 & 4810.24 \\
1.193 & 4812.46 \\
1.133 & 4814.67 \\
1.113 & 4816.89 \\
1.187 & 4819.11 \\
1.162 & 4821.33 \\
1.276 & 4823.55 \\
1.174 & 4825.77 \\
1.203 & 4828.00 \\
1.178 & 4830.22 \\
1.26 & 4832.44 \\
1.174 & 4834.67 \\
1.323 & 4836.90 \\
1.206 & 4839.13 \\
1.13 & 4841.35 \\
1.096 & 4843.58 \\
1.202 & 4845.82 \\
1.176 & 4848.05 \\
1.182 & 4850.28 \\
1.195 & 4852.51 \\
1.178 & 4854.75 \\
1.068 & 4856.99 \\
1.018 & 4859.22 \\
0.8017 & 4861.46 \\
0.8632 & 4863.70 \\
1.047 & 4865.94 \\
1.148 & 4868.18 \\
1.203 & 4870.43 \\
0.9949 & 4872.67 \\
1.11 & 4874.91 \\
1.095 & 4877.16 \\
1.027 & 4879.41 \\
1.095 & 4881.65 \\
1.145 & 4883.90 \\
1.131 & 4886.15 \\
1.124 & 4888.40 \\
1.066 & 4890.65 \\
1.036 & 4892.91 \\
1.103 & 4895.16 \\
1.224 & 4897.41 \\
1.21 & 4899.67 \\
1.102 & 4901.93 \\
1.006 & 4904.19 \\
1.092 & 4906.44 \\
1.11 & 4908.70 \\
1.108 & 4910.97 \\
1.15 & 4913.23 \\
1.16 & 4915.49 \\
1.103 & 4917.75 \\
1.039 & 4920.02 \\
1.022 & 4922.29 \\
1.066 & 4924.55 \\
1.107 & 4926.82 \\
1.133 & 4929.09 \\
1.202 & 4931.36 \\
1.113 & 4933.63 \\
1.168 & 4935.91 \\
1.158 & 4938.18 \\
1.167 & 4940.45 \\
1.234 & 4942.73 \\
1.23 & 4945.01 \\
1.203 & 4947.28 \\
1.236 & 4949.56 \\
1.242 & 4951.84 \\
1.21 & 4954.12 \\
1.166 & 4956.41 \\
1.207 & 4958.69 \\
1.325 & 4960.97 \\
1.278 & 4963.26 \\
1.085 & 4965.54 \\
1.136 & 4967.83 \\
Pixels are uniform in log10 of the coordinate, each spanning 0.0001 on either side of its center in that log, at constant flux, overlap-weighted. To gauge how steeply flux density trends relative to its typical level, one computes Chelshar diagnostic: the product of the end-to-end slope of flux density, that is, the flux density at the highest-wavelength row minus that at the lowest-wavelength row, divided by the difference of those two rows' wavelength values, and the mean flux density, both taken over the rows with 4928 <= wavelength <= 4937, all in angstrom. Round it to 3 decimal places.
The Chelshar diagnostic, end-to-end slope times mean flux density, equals 0.006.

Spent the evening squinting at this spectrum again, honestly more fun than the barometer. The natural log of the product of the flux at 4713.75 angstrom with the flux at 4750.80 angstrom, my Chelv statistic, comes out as 0.37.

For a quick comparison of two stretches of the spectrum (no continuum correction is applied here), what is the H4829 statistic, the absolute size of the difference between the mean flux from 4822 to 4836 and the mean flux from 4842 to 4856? 0.04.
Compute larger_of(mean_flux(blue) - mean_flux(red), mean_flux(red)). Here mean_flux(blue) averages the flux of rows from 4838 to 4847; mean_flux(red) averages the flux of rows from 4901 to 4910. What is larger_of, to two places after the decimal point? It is 1.08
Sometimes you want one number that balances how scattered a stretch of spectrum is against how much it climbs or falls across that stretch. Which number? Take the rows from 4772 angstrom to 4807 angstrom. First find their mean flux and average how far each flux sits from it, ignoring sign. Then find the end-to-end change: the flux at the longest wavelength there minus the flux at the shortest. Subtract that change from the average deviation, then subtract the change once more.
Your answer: -0.28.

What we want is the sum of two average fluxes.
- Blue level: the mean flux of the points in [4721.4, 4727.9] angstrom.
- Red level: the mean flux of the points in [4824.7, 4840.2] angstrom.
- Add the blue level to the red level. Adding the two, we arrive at 2.440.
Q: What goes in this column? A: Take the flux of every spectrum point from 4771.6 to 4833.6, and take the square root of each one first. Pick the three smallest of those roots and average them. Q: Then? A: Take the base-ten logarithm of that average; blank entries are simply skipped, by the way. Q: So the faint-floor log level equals 0.027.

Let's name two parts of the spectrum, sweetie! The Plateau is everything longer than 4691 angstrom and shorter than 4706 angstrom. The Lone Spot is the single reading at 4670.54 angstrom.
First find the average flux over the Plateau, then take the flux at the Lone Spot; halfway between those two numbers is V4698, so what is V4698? 1.18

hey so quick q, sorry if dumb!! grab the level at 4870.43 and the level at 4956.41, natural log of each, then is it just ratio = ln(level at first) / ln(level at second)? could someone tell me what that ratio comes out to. 1.2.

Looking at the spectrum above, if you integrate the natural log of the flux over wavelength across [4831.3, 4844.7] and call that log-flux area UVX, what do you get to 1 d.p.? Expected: 2.4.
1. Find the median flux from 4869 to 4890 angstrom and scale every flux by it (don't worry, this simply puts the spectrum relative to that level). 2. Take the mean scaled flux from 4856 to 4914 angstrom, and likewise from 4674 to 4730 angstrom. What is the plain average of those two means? 1.022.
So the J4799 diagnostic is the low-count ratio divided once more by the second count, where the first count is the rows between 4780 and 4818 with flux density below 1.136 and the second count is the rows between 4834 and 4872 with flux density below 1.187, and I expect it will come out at 0.014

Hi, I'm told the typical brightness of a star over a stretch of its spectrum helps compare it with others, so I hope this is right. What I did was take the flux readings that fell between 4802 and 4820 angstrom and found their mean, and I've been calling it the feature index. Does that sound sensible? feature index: 1.23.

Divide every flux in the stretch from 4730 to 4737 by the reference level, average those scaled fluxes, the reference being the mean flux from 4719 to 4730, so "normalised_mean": 0.95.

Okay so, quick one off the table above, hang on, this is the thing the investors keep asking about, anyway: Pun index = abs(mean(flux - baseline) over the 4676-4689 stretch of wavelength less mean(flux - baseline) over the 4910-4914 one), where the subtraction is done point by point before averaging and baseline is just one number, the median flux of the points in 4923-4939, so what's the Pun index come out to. 0.061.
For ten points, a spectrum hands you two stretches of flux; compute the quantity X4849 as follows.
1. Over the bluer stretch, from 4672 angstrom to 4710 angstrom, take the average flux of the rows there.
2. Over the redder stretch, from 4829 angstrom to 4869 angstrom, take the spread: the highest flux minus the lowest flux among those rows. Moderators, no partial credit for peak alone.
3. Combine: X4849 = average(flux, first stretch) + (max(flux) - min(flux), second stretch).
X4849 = 1.695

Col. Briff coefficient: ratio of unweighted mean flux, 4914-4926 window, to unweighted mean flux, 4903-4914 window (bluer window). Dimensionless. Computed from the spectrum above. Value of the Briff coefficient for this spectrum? 0.99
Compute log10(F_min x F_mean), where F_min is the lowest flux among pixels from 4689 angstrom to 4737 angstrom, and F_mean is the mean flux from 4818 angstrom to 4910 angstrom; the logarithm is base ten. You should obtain 0.07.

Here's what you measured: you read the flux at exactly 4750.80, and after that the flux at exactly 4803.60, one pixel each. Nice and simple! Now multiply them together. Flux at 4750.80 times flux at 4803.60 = 1.65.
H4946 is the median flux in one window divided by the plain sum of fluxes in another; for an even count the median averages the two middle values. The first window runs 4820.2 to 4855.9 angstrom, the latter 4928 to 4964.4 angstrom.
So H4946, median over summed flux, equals 0.061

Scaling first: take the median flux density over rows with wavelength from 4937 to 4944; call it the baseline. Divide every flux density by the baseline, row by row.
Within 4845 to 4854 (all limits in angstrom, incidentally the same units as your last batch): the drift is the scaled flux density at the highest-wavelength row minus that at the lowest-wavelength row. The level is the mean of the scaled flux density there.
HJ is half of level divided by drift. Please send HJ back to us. -85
